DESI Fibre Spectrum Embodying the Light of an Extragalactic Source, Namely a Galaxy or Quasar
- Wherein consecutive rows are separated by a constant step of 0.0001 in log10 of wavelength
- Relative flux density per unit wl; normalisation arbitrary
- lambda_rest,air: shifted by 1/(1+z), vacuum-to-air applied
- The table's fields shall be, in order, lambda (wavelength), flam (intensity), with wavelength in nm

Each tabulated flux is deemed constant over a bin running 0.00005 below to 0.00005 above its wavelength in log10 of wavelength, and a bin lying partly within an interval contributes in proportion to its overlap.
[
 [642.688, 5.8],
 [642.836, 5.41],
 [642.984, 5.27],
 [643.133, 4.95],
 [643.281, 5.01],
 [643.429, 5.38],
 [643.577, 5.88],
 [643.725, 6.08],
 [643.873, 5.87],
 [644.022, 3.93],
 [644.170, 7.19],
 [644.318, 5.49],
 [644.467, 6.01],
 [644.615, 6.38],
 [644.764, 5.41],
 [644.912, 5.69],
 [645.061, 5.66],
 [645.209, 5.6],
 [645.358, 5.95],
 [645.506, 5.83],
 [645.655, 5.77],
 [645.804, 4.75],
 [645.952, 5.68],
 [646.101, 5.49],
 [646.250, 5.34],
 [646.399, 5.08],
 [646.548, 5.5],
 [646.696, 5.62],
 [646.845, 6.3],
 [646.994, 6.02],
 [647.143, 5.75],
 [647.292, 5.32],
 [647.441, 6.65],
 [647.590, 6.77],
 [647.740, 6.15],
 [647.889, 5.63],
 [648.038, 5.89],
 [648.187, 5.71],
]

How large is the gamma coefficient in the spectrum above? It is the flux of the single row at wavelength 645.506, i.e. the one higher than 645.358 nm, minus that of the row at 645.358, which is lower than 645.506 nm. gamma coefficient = -0.12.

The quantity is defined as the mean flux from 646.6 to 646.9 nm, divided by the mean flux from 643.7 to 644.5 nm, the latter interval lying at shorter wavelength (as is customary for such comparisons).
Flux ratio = 1.034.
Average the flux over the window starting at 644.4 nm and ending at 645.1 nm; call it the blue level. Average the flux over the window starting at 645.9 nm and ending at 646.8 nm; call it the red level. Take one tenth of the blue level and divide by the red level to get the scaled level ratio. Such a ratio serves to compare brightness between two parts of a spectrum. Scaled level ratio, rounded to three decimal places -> 0.107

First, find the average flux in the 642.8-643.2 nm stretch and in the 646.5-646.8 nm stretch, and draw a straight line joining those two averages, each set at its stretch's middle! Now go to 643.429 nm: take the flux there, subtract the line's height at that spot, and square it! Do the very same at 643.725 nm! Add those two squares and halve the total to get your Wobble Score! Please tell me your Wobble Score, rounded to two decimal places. 0.33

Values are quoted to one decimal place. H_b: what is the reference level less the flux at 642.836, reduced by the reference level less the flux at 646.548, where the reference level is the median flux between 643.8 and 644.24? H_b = 0.1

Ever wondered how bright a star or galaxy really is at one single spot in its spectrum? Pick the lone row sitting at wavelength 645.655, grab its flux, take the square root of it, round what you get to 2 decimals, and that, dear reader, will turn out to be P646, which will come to 2.40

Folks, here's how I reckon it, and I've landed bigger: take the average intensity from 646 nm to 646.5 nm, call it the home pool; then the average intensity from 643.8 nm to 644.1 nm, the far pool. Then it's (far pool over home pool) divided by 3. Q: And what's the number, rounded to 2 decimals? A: 0.31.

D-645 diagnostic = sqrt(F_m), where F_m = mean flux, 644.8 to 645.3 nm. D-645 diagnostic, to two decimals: 2.38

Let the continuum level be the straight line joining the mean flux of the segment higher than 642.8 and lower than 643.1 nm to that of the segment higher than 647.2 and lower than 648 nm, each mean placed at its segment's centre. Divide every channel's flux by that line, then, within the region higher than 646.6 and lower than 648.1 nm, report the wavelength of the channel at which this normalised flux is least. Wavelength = 647.292 nm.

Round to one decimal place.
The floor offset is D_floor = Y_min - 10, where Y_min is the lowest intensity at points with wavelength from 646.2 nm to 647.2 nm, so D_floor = -4.9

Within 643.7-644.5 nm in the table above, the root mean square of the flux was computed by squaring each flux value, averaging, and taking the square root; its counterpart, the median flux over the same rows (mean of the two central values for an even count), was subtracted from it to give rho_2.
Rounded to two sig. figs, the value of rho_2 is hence -0.097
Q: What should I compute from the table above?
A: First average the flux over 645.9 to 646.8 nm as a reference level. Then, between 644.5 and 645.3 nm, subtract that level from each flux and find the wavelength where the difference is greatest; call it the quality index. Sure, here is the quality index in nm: 644.615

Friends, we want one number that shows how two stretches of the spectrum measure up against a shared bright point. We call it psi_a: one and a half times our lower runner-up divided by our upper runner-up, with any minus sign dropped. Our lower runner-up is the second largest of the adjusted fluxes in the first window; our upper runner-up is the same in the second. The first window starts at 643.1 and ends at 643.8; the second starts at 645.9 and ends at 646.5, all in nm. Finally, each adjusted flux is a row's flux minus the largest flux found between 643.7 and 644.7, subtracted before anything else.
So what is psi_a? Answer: 1.2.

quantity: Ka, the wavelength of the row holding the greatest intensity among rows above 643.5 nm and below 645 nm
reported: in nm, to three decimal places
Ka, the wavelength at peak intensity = 644.170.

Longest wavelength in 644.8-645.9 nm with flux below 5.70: 645.804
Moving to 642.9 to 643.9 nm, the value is 643.429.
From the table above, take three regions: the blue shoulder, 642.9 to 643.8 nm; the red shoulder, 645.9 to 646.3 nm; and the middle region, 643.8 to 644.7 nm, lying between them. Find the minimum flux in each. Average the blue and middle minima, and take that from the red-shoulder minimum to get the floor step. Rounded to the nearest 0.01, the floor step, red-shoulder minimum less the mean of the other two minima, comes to 0.90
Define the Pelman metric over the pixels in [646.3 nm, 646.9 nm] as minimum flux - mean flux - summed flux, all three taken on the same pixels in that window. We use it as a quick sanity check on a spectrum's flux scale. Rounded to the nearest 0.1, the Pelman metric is -23.0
